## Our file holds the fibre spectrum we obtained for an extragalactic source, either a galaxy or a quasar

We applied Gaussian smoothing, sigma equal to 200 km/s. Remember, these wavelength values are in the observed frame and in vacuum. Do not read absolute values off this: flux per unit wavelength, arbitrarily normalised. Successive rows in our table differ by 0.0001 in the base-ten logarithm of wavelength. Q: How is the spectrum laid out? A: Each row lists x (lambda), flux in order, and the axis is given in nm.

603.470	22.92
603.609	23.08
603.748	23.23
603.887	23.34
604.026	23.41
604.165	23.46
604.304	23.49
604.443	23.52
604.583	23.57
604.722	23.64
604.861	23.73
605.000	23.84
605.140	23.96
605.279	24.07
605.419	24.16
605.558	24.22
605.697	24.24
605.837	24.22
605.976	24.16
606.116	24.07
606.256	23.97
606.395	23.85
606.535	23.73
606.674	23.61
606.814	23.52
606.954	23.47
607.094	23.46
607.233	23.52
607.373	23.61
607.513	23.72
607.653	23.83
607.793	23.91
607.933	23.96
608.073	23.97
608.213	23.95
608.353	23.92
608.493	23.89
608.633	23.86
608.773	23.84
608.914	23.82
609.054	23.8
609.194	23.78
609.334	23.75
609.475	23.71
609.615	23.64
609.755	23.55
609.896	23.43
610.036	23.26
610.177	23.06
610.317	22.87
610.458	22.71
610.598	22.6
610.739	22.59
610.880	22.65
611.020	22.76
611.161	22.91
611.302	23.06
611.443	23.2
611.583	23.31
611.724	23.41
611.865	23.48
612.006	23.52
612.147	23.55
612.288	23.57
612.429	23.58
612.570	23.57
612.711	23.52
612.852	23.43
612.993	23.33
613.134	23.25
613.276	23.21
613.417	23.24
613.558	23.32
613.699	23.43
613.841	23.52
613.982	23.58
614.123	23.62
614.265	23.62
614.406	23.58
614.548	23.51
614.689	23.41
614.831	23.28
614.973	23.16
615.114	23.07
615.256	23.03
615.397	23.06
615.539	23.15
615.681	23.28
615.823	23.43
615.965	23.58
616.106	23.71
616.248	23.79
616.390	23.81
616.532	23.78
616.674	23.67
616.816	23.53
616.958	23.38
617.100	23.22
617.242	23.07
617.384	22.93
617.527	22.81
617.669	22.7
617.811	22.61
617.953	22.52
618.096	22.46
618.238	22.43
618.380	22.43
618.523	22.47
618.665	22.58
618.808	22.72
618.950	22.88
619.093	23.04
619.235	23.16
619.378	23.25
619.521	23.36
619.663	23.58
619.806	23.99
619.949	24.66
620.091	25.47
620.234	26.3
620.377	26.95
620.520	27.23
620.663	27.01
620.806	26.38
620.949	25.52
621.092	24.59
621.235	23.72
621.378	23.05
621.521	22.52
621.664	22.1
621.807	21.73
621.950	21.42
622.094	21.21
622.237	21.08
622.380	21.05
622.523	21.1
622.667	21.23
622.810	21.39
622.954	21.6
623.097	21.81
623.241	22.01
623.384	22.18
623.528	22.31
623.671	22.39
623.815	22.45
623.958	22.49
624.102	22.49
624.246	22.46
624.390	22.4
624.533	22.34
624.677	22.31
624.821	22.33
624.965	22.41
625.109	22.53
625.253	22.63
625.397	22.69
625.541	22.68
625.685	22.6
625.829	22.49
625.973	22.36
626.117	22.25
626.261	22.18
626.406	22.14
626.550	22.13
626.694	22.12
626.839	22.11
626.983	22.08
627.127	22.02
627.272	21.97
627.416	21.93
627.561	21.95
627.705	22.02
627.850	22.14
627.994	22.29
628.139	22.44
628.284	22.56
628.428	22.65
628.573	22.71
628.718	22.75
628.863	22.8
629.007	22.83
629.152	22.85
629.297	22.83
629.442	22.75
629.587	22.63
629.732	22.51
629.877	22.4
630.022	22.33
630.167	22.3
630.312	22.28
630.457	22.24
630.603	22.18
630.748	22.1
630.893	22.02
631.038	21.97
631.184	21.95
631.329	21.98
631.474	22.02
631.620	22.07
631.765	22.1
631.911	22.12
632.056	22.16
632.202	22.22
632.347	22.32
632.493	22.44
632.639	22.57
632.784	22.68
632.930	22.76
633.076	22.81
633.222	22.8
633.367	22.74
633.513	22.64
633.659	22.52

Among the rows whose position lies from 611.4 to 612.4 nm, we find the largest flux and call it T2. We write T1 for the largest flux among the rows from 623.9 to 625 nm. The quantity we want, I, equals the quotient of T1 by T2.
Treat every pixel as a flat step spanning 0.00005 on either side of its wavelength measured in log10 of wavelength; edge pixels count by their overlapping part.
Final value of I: 0.95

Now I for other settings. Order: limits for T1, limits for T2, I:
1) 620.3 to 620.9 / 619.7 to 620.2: 1.07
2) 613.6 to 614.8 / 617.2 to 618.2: 1.02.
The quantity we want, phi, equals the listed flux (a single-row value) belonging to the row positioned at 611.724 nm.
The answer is 23.41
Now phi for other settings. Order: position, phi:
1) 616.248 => 23.79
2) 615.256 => 23.03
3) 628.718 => 22.75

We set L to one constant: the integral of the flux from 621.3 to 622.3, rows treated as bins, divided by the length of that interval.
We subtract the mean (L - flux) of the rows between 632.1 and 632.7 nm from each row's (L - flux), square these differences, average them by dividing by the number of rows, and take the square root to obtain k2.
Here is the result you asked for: 0.13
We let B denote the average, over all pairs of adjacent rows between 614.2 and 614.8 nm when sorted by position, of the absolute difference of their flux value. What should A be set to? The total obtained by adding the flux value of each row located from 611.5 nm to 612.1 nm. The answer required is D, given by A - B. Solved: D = 94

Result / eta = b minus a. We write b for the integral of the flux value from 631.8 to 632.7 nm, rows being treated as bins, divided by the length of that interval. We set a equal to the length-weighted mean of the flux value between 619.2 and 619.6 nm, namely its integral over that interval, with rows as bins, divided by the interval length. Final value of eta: -1.0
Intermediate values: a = 23.3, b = 22.3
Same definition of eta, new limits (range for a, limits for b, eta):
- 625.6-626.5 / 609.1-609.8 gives 1.4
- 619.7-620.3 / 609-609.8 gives -1.3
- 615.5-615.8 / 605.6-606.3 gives 0.9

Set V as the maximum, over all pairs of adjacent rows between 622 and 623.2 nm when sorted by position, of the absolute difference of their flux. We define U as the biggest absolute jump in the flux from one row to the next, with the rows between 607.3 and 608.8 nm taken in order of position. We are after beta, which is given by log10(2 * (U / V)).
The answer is 0.0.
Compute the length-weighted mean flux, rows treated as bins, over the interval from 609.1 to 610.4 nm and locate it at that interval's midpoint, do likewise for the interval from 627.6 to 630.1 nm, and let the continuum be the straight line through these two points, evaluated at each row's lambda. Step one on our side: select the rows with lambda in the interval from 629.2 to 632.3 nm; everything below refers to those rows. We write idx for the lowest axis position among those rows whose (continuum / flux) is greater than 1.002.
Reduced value 629.877 nm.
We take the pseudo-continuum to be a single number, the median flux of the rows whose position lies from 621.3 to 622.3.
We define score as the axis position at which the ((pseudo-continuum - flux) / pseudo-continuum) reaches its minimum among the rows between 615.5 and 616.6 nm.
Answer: 616.390 nm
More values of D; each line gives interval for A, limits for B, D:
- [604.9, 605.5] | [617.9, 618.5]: 96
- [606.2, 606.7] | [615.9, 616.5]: 95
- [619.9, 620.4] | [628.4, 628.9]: 103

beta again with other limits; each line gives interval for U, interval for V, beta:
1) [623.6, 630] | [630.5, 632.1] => 0.6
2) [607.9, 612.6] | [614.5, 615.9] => 0.4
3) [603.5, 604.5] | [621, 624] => -0.5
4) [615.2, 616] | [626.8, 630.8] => 0.3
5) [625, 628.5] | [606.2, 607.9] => 0.4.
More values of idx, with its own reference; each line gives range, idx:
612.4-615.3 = 613.276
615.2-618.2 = 615.256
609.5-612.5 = 610.036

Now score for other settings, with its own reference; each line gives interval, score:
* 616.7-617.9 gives 616.816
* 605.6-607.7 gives 605.697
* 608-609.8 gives 608.073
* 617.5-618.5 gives 617.527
